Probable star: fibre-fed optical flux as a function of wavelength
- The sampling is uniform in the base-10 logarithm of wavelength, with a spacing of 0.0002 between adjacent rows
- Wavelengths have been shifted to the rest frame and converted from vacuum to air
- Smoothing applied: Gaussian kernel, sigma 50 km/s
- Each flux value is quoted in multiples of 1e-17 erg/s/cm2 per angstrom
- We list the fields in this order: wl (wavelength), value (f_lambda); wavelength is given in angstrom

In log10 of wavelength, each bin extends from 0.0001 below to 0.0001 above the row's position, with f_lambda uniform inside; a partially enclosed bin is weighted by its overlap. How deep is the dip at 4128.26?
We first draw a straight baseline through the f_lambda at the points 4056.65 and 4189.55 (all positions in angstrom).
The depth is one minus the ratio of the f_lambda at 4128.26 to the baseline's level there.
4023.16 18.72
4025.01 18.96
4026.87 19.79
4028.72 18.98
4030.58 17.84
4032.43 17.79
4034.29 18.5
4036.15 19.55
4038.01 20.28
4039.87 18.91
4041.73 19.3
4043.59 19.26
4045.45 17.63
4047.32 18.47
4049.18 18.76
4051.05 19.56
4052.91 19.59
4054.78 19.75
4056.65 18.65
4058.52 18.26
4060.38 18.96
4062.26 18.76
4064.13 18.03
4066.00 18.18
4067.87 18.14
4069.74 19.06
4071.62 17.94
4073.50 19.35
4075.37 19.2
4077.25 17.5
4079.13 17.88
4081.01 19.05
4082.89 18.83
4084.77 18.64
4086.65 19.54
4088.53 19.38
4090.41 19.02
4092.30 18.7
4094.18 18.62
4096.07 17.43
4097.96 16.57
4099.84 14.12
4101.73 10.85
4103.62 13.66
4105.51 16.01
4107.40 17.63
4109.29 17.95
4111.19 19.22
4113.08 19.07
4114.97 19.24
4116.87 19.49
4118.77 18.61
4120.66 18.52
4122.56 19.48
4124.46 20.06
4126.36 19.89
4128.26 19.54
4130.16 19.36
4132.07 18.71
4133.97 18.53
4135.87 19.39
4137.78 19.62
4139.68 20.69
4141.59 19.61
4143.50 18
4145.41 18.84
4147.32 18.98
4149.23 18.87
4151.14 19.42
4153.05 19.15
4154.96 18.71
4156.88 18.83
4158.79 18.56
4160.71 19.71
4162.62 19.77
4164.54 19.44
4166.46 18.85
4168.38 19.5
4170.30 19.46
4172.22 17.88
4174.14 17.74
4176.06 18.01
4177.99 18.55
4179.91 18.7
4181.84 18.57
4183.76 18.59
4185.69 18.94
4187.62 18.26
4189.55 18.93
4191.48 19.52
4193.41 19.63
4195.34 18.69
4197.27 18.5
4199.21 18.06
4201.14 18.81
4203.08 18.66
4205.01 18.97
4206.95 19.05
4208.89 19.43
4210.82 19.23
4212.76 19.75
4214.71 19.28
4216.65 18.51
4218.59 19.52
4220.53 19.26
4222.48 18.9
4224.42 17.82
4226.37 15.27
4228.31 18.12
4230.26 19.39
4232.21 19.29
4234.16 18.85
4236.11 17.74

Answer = -0.039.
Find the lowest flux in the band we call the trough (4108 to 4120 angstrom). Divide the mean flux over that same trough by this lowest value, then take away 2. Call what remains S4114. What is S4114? -0.95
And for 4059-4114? -0.36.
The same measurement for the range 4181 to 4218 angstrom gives -0.95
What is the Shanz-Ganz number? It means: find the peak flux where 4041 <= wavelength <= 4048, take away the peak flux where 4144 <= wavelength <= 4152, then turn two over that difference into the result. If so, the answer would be -17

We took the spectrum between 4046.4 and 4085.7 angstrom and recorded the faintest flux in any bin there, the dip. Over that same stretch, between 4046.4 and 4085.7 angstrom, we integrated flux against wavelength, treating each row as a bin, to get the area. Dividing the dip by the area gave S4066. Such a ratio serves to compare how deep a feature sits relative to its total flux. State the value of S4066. 0.024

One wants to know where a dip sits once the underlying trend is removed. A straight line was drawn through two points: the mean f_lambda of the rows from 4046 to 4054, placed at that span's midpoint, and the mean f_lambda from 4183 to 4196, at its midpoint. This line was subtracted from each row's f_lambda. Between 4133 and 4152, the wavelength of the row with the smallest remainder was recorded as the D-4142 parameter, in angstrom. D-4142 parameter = 4143.50 angstrom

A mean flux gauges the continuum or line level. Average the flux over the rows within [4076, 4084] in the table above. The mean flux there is 18.3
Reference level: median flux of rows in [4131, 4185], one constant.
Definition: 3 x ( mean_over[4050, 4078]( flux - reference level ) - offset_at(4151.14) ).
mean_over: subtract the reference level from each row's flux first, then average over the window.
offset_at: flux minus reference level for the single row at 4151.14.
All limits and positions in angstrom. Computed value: -2.1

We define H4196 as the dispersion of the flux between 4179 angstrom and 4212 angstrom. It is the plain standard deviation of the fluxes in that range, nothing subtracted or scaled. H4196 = 0.4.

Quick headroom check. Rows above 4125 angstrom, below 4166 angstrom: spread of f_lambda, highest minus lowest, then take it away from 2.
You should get -0.69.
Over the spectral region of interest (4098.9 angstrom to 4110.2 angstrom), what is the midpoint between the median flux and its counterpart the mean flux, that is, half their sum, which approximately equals 15.1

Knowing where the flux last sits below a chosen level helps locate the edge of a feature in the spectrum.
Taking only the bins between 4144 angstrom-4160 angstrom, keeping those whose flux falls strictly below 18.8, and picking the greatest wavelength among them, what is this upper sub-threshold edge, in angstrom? 4158.79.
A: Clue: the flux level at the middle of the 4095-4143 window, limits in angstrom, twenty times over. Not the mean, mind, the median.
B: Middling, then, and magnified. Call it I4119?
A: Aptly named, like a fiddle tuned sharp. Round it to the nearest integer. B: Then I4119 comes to 381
